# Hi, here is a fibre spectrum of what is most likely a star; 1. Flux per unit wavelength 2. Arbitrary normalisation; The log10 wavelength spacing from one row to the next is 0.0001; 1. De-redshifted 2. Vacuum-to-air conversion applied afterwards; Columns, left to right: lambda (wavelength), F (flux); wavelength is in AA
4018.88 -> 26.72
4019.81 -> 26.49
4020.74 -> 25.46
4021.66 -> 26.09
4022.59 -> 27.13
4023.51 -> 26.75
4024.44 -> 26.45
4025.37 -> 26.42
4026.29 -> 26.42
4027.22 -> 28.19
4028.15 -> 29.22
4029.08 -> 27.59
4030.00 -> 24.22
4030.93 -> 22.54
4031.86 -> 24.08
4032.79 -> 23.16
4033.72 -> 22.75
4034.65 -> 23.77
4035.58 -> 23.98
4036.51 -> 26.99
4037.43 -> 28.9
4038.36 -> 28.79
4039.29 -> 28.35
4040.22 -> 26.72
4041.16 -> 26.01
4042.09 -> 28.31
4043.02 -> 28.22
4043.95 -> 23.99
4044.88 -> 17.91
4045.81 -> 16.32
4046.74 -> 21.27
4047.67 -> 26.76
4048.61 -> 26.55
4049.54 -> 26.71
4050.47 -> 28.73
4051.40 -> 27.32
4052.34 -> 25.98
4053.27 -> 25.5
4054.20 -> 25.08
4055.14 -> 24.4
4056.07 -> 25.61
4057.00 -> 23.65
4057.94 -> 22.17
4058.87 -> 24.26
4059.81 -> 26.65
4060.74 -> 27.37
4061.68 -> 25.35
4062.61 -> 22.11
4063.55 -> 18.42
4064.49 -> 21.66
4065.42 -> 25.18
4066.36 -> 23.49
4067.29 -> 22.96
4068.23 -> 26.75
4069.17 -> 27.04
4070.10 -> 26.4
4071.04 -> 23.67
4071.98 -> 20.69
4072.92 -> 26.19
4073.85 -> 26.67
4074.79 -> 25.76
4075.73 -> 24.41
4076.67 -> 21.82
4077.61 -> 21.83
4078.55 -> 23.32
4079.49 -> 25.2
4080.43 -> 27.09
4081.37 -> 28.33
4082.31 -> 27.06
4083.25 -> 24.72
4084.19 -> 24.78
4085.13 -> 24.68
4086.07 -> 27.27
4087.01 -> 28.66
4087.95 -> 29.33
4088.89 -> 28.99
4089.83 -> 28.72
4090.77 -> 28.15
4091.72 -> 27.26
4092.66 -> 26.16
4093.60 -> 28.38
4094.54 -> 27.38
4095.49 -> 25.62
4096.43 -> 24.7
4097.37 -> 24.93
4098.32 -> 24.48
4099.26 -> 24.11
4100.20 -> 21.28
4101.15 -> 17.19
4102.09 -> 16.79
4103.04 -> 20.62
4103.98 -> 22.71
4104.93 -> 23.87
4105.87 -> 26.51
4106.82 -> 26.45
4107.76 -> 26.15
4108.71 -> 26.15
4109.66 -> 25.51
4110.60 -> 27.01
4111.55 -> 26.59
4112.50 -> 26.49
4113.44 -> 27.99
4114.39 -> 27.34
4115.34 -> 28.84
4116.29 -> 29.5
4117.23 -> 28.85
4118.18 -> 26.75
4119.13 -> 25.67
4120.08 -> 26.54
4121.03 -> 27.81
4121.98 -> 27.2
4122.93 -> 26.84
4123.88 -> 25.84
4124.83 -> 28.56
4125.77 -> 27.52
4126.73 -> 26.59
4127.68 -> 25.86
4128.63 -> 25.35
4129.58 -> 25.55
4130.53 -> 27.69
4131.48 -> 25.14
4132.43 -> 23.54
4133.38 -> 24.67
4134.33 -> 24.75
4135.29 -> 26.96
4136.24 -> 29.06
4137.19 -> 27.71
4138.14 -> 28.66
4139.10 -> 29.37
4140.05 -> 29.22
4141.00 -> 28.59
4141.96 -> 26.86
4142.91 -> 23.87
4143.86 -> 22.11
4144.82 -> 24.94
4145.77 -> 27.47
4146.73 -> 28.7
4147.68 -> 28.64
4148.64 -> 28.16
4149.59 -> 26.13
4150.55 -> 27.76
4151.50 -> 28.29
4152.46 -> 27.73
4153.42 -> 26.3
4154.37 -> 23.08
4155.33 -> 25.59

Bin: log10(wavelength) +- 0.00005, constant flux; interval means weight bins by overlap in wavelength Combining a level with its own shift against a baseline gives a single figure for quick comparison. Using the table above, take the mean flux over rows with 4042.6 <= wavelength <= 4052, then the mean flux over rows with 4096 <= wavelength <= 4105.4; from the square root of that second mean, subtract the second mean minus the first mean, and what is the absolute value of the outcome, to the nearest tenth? 7.0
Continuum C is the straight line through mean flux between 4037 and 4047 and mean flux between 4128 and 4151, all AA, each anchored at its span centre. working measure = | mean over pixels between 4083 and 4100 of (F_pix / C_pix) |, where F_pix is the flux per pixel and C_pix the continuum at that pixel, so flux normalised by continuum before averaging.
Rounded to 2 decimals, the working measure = 1.03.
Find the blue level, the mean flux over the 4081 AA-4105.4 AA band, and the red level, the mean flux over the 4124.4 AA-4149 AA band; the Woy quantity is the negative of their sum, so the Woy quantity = -52.0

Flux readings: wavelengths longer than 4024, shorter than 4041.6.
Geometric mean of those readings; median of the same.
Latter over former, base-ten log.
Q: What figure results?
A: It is 0.008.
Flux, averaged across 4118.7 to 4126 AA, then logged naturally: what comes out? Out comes 3.30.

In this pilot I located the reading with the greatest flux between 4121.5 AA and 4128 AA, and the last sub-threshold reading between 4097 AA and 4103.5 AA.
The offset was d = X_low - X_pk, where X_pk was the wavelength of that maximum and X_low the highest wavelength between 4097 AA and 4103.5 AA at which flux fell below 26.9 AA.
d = -21.8 AA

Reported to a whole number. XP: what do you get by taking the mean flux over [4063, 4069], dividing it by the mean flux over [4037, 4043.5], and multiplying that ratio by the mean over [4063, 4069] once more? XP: 19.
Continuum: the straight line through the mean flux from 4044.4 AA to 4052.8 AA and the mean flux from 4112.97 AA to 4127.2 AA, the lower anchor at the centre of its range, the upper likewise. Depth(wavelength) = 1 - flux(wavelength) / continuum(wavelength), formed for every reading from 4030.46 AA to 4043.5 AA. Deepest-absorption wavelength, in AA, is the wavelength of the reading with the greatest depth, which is 4030.93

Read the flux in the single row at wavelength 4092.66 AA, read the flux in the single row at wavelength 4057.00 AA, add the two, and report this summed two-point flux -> 49.8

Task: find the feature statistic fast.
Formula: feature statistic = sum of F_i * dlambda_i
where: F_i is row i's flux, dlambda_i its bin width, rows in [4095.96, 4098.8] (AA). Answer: 70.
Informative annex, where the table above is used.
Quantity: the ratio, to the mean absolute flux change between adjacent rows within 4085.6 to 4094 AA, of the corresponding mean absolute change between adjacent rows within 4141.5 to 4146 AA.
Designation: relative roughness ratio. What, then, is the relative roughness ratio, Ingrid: 2.7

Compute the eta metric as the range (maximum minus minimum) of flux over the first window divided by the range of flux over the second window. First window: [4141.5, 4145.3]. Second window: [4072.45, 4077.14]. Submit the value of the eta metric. 1.0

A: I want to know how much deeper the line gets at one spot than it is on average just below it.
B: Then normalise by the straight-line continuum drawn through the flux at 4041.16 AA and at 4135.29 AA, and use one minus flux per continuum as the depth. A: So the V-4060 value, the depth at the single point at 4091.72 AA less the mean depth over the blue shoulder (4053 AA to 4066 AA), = -0.11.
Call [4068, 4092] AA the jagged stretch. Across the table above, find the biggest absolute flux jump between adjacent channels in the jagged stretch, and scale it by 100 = 550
